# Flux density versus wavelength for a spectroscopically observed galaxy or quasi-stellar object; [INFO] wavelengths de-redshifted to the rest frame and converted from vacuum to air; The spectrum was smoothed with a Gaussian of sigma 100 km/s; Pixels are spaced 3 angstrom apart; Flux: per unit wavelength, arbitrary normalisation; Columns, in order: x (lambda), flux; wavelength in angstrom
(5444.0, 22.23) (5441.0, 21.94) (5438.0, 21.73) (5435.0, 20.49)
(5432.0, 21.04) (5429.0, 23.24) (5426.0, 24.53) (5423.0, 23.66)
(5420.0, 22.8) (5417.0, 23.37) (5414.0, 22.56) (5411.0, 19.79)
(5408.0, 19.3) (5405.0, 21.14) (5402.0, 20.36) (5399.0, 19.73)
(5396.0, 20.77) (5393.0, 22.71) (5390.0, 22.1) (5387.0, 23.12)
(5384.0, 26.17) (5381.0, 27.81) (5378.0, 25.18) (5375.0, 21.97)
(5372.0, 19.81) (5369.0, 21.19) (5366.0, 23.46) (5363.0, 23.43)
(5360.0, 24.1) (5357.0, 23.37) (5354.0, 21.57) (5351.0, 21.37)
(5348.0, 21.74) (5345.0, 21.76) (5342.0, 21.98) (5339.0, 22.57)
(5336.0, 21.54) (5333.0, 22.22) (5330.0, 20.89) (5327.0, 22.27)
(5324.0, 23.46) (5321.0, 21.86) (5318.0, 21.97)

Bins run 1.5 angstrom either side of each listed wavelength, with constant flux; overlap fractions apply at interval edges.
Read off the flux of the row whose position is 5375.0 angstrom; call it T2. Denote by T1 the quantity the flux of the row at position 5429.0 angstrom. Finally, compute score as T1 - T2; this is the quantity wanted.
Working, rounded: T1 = 23.24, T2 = 21.97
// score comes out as 1.3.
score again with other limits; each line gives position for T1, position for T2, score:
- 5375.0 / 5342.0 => 0.0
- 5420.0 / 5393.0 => 0.1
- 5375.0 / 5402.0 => 1.6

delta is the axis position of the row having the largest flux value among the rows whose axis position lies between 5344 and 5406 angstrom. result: 5381.0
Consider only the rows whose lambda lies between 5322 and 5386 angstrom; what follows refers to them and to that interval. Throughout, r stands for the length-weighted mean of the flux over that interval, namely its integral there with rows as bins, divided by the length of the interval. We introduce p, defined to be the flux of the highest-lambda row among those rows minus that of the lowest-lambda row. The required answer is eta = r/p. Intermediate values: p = 2.7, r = 22.8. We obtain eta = 8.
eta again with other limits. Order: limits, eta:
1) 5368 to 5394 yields 15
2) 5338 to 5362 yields 15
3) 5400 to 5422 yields 9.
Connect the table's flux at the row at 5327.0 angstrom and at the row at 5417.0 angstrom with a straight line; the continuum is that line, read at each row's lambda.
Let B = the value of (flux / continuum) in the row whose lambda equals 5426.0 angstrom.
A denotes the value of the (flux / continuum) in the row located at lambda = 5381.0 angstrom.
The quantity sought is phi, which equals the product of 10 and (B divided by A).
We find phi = 8.6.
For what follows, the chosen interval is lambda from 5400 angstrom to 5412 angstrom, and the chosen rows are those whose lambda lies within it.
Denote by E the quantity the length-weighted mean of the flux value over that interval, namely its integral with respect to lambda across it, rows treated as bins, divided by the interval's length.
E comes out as 20.1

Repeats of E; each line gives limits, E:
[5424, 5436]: 22.5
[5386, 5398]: 22.0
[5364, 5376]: 21.7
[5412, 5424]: 22.9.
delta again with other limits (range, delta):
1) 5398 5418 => 5417.0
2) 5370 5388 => 5381.0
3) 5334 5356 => 5339.0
